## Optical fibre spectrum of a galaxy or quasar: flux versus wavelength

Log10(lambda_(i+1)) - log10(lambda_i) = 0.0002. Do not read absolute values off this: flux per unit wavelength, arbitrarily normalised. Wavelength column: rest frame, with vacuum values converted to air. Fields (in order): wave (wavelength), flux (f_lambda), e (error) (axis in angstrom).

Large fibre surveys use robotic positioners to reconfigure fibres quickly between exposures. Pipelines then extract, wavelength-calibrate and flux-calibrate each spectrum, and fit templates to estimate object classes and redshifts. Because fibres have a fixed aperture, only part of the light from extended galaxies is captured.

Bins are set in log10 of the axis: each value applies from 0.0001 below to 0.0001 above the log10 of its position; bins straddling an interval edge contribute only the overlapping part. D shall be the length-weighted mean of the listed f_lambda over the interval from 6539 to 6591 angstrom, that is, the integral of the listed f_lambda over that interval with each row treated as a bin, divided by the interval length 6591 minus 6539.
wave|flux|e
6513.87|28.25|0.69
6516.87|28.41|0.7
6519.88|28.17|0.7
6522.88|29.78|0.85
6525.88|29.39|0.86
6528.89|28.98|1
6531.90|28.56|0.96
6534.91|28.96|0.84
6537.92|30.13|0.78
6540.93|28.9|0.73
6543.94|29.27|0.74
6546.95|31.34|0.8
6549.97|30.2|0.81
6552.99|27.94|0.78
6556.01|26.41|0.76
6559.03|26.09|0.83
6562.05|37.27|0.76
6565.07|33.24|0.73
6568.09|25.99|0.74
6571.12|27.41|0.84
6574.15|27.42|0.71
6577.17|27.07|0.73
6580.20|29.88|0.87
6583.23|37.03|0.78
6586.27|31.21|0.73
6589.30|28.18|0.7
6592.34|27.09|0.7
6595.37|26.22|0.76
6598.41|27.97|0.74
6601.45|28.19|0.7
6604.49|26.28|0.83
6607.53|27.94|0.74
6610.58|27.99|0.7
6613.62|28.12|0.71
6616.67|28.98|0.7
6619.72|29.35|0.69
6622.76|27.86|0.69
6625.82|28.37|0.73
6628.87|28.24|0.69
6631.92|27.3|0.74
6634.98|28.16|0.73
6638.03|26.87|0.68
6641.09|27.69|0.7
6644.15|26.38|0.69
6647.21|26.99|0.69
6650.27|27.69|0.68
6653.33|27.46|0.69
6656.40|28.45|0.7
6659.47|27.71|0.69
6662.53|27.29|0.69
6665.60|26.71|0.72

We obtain 29.7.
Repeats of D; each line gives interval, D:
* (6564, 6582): 28.5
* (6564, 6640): 28.5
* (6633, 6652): 27.3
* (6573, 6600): 29.1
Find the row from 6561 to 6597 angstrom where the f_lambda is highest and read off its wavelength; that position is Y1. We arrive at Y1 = 6562.05 angstrom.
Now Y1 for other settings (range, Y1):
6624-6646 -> 6625.82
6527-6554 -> 6546.95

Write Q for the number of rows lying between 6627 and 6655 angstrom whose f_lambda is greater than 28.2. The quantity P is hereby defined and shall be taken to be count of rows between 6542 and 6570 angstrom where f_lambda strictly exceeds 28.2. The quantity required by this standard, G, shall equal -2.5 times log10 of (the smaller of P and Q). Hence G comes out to 0.00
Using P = 5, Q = 1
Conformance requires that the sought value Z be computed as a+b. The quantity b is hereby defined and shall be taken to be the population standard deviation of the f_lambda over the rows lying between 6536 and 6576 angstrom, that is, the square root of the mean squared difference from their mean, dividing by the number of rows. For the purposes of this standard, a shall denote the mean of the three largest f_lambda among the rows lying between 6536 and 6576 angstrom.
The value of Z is 37.0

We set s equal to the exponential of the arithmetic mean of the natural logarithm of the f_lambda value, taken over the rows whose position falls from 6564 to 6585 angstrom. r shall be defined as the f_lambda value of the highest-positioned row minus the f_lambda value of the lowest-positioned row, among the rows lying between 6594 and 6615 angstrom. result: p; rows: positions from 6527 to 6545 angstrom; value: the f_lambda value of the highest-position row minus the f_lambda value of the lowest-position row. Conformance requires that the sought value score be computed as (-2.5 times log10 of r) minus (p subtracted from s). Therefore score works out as -29.9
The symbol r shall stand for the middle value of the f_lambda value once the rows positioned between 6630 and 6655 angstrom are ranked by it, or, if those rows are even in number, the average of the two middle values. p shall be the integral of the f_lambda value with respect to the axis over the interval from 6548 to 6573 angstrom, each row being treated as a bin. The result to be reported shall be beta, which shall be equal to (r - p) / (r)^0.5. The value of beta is -135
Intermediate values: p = 733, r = 27.4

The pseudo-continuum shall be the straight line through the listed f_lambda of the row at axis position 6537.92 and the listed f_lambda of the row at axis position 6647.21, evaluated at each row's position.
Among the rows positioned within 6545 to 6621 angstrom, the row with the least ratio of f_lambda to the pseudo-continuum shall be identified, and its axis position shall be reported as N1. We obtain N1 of 6559.03 angstrom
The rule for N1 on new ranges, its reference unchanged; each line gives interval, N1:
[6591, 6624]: 6595.37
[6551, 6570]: 6559.03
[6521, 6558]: 6556.01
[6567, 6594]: 6568.09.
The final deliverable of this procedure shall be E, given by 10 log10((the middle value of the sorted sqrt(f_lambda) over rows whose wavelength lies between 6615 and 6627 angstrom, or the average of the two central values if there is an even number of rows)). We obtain 7.29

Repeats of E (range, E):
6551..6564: 7.17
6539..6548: 7.33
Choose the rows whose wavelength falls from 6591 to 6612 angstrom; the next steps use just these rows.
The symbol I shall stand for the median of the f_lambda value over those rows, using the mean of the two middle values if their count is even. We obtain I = 27.9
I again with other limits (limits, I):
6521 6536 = 29.0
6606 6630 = 28.2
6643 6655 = 27.2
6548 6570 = 27.9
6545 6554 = 30.2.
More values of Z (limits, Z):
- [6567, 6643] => 34.8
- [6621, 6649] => 28.9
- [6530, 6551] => 31.5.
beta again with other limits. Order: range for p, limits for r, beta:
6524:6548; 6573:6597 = -129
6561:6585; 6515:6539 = -131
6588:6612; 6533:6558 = -117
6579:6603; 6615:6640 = -128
